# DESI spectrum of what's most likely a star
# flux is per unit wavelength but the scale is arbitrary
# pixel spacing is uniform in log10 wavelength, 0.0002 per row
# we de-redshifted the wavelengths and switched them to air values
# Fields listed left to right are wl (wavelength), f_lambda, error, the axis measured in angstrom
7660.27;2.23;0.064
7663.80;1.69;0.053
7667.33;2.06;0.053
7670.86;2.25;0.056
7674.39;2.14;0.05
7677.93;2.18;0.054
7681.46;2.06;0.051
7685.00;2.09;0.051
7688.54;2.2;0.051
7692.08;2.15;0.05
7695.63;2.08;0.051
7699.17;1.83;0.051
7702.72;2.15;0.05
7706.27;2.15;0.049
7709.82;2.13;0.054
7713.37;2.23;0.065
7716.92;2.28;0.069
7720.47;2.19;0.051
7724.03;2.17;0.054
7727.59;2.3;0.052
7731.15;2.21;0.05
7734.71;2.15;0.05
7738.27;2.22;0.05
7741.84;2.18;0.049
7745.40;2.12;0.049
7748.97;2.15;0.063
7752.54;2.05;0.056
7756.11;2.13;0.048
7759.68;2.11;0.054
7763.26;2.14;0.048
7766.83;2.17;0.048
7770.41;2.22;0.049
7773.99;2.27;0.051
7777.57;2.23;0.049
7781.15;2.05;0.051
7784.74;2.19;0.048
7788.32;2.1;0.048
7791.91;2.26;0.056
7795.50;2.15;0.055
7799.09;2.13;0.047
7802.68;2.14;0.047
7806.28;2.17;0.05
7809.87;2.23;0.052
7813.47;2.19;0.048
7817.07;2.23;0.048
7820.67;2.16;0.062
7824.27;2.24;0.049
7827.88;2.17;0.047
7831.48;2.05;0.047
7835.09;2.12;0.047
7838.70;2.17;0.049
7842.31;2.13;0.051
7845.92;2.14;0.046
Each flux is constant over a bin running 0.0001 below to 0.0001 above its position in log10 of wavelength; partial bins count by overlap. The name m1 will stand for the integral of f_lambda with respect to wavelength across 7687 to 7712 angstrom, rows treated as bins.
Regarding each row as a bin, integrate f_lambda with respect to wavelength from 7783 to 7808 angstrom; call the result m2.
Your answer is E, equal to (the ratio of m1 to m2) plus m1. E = 53.5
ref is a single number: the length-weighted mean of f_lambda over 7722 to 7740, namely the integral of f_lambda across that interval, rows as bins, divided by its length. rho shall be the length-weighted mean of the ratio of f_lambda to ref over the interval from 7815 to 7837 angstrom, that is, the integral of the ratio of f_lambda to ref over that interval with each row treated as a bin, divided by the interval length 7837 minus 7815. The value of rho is 0.98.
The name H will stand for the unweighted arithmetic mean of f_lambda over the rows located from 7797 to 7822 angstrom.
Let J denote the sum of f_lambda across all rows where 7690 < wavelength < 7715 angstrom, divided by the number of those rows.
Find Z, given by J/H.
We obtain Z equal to 0.965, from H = 2.18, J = 2.10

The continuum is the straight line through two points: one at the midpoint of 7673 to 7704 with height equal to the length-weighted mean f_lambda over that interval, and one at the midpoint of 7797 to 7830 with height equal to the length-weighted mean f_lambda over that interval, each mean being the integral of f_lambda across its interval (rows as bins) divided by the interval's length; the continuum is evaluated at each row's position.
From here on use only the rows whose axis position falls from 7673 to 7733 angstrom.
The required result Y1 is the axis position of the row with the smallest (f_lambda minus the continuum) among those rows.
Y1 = 7699.17 angstrom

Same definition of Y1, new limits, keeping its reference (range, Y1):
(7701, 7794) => 7781.15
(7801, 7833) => 7831.48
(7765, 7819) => 7781.15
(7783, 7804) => 7788.32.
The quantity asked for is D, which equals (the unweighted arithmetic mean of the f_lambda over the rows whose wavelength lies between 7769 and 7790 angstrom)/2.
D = 1.09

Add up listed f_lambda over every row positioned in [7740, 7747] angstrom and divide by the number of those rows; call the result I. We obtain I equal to 2.150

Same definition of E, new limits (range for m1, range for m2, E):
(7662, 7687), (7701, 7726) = 52.7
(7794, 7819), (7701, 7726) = 55.4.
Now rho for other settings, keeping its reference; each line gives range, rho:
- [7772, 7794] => 0.99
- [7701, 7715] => 0.98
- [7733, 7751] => 0.98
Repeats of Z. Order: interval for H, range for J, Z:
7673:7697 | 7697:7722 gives 1.004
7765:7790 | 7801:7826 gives 1.009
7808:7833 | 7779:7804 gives 0.984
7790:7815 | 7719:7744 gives 1.010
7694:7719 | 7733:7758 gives 1.010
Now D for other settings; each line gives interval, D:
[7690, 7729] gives 1.08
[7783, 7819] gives 1.09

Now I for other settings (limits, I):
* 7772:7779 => 2.250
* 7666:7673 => 2.155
